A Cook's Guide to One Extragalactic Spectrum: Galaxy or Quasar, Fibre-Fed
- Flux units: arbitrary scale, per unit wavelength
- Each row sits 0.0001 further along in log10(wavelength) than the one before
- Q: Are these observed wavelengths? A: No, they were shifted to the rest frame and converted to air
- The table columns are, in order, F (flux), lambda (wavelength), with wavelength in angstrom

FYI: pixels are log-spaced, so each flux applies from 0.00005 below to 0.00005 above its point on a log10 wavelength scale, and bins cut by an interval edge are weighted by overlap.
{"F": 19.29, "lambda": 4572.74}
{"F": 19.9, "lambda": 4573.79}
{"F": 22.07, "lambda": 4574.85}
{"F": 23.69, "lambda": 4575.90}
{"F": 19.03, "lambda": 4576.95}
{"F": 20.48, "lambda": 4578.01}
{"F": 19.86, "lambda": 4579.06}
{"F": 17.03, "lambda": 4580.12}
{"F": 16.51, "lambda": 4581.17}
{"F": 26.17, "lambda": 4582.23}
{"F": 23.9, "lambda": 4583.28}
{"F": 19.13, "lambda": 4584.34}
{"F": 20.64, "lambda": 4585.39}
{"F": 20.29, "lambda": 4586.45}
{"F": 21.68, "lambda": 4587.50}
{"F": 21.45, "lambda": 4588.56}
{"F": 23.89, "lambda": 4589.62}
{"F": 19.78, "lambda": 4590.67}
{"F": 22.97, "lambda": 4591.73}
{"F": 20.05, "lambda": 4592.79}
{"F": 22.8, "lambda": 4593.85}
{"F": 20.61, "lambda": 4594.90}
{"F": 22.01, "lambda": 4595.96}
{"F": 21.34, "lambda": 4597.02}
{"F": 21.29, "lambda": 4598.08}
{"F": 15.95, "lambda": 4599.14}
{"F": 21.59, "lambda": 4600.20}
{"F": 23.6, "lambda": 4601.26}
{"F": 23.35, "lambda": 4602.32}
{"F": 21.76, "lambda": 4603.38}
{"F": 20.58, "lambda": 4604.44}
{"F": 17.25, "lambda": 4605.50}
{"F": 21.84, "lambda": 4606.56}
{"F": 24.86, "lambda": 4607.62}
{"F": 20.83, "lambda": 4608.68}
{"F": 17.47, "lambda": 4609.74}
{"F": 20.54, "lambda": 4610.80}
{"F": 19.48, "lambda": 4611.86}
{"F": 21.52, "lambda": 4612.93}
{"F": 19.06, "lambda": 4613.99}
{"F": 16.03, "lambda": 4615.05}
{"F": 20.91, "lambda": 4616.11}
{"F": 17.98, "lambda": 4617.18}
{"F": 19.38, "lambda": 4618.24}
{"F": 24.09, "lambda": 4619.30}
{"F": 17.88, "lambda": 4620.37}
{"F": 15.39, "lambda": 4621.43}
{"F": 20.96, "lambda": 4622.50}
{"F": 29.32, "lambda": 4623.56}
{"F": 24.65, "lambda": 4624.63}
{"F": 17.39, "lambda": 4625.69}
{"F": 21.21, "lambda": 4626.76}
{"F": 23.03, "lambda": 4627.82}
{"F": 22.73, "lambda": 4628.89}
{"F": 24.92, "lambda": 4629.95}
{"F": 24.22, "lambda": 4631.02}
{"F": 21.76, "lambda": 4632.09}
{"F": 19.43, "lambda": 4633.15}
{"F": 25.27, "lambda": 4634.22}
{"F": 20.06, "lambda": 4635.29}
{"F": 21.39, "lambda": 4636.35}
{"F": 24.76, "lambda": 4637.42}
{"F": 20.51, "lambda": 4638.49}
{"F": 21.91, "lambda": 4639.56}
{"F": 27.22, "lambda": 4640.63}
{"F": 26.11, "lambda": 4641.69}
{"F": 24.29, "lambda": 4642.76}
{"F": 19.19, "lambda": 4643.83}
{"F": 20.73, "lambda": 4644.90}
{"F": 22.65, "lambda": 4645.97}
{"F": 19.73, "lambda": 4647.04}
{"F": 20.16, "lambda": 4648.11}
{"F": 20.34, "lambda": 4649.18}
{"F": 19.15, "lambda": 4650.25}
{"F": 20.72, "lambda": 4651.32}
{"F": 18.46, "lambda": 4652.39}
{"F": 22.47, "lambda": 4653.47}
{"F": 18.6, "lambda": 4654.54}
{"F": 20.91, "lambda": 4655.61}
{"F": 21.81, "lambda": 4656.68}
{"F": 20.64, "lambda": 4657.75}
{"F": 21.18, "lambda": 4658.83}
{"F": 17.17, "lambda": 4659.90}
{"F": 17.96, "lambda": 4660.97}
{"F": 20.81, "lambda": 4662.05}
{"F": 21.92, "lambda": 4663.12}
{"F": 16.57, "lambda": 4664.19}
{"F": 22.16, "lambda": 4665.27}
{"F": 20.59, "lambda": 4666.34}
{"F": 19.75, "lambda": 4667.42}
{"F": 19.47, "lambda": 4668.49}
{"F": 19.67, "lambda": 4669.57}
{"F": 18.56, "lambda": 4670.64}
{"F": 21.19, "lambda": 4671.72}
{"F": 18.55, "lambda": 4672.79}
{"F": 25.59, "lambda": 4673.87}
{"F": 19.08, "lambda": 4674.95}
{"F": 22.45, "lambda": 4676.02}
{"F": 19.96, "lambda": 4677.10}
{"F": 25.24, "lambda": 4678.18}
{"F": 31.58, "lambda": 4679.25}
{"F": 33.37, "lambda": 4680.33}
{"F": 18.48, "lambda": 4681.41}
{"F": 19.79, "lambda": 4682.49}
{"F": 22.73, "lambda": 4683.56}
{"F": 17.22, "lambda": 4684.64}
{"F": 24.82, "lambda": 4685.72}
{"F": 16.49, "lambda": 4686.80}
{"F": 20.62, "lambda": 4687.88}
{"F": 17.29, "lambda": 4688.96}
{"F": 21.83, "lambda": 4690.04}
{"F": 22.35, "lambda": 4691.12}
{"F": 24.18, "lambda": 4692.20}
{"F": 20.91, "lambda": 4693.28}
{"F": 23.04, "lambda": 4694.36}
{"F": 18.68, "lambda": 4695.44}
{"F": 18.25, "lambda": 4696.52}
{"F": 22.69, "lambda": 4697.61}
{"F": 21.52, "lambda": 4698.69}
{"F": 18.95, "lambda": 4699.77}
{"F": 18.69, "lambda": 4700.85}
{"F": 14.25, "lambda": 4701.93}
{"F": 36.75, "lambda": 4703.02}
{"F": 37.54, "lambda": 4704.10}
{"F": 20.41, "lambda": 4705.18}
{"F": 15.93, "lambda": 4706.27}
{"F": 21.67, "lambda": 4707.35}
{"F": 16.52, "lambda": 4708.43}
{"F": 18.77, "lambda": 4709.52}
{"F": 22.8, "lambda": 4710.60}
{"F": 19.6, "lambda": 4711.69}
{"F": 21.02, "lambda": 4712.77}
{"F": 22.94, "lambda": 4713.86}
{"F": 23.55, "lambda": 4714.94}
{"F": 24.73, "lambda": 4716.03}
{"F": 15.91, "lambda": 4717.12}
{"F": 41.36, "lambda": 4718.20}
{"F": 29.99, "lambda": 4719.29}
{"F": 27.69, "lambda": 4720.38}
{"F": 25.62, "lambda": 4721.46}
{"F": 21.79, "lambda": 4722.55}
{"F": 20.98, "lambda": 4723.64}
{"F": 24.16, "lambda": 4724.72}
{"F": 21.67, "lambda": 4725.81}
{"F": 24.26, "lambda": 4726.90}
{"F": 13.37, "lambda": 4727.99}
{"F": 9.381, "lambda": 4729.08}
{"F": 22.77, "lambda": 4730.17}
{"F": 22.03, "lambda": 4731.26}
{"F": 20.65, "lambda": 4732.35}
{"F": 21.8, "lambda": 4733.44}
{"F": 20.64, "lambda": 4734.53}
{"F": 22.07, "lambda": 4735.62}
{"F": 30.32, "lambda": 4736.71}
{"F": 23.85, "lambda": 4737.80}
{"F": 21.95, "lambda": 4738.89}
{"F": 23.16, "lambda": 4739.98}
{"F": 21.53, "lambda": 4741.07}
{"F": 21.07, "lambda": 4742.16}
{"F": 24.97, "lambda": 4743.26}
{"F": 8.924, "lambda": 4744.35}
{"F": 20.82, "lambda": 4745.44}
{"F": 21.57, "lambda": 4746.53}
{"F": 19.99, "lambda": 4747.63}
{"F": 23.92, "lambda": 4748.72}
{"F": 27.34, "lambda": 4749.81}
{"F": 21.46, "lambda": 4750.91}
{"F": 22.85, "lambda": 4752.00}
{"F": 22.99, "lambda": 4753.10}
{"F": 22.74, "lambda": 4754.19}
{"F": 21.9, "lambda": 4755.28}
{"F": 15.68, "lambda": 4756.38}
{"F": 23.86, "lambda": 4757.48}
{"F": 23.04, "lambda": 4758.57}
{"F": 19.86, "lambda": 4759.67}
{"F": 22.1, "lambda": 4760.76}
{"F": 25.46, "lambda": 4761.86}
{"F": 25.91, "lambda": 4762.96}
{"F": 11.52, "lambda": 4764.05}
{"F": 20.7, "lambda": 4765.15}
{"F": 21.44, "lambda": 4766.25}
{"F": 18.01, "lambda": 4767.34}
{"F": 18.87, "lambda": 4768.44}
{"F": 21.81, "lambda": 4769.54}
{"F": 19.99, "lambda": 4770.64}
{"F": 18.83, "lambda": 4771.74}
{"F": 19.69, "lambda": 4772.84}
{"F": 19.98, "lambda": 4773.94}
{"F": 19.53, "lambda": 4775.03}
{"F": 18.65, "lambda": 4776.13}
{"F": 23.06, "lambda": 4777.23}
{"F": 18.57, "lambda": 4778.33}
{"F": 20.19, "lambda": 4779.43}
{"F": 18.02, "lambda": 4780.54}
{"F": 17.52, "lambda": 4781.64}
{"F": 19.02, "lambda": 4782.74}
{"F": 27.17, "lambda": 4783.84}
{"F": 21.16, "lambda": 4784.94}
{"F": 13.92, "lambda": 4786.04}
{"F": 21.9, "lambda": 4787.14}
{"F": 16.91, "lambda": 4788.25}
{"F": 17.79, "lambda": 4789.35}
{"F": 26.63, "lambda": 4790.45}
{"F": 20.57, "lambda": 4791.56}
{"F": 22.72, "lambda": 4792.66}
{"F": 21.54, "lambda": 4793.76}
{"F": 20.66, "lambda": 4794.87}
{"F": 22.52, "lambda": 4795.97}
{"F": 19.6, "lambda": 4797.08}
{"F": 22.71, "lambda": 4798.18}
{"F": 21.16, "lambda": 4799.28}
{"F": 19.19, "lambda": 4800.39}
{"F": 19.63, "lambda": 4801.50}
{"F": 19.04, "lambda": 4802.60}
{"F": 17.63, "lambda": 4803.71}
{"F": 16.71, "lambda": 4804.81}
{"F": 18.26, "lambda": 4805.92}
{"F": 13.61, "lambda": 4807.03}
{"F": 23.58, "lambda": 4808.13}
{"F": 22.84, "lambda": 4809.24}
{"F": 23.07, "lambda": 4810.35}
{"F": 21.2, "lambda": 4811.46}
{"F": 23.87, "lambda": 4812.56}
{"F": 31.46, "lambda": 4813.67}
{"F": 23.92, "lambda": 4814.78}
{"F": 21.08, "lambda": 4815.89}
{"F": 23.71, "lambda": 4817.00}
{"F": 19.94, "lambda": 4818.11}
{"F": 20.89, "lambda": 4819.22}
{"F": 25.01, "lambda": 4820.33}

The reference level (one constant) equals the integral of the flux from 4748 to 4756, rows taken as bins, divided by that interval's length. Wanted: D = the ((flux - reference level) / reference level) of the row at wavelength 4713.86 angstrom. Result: -0.01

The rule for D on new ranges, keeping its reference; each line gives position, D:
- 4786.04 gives -0.40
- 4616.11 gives -0.09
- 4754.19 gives -0.02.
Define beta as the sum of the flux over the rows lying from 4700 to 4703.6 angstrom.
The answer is 70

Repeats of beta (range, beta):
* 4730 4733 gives 65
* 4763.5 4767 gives 54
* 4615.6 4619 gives 58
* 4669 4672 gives 59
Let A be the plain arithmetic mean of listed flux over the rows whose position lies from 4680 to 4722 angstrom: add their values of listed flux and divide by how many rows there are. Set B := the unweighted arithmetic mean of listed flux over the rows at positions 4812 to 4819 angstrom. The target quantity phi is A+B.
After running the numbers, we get 46.5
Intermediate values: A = 22.5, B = 24.0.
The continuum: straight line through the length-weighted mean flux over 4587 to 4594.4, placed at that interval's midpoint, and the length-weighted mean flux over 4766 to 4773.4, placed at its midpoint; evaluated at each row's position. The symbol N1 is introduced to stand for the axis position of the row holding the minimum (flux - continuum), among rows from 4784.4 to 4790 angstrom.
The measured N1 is 4786.04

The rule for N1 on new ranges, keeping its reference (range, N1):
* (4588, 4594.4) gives 4590.67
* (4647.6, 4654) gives 4652.39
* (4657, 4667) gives 4664.19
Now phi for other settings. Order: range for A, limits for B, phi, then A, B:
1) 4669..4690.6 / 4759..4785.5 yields 42.0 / 21.7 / 20.3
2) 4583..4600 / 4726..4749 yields 42.0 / 21.1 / 20.9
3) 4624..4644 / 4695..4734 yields 44.8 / 22.6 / 22.2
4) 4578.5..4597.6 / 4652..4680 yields 42.0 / 21.1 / 20.9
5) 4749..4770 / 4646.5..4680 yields 42.2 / 21.4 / 20.7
